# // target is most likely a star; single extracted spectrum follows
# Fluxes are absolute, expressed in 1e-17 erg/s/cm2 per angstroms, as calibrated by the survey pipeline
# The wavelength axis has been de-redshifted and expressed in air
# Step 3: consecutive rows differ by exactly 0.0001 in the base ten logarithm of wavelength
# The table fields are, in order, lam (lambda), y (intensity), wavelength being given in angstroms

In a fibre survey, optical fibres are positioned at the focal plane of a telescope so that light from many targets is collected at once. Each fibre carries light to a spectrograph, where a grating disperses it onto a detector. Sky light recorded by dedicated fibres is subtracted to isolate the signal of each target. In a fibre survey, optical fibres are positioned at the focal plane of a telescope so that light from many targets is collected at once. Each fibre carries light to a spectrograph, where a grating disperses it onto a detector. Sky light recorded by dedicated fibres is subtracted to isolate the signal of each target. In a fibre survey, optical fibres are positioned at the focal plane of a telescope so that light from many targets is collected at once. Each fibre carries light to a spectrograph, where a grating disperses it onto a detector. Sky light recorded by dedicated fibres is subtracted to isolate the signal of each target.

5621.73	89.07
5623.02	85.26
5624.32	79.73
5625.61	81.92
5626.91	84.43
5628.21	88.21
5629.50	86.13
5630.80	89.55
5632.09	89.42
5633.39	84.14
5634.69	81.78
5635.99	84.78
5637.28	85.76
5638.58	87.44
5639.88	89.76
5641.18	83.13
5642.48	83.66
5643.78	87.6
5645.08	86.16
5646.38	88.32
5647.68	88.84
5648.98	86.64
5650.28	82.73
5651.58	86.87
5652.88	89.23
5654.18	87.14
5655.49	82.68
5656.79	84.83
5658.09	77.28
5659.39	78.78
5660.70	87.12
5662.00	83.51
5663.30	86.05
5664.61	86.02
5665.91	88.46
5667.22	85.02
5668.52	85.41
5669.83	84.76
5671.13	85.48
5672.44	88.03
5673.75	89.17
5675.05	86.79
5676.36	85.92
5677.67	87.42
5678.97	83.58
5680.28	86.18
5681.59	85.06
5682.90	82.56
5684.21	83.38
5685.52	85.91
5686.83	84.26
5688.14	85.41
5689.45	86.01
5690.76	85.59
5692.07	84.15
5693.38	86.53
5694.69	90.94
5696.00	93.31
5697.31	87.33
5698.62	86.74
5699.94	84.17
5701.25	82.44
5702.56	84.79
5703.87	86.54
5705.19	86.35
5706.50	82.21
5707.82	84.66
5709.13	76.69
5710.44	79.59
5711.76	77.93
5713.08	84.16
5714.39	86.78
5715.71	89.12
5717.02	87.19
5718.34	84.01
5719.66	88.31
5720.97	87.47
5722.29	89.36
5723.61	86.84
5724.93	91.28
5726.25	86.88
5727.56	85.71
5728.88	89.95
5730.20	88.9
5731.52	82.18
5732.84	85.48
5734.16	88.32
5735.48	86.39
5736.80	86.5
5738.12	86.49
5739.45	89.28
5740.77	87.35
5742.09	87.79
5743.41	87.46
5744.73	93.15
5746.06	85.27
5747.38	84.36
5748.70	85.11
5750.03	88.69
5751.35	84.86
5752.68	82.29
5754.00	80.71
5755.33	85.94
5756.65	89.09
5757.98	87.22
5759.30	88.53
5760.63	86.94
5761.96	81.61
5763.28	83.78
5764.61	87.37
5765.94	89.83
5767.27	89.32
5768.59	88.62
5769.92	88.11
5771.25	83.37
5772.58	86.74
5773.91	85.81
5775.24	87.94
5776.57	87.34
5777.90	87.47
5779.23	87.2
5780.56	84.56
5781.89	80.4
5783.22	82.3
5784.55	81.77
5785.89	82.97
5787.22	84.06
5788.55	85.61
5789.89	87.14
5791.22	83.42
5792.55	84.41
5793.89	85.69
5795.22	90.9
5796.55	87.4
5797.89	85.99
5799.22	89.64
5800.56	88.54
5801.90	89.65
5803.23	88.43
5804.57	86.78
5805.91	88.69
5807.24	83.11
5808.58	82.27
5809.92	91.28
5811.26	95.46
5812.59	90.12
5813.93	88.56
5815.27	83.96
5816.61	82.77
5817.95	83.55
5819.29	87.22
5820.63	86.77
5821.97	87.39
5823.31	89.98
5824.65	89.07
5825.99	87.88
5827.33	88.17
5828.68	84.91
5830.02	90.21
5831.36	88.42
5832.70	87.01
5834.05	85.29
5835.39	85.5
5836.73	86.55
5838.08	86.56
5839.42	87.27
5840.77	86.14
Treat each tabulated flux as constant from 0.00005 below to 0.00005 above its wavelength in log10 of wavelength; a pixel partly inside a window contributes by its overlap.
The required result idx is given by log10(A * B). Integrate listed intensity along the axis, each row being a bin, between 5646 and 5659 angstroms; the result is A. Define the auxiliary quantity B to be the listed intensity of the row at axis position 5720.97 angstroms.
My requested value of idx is 4.987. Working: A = 1109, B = 87.47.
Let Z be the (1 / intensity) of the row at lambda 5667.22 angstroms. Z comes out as 0.0118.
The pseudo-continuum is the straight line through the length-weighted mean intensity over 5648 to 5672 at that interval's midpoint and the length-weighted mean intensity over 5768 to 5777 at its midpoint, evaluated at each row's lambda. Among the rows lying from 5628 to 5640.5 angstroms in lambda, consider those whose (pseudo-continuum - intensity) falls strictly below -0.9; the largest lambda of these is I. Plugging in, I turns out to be 5639.88 angstroms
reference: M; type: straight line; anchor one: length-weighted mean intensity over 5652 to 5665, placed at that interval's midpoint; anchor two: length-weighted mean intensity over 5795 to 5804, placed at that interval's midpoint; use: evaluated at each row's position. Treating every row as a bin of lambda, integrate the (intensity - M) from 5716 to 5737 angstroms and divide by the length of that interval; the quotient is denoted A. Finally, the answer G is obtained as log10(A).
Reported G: -0.04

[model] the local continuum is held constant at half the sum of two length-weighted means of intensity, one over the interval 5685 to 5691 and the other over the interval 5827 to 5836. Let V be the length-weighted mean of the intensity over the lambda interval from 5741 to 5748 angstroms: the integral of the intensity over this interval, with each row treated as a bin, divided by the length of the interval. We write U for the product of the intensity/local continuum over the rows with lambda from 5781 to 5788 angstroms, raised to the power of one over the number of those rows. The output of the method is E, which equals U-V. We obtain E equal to -86.7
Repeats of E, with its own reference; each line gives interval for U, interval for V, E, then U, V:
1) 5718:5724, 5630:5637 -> -85.0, 1.01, 86.0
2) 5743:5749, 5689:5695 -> -85.4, 1.01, 86.5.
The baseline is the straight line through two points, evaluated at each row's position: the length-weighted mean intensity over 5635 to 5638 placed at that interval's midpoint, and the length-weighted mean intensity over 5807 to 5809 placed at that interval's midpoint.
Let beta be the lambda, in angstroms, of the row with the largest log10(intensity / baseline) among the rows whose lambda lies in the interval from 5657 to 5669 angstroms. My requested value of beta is 5665.91 angstroms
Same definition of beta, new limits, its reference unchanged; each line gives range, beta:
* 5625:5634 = 5630.80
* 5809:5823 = 5811.26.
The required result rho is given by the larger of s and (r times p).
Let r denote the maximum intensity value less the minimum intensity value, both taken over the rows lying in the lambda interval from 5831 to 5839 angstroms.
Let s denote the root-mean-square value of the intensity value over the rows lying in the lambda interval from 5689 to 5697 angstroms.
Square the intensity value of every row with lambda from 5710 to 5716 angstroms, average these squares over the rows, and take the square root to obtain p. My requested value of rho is 262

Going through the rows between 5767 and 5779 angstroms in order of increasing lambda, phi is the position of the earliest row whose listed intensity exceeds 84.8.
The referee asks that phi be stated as 5767.27 angstroms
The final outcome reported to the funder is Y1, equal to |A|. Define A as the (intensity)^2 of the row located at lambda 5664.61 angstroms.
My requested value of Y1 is 7399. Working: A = 7399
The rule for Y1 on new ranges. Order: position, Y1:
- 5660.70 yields 7590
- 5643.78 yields 7674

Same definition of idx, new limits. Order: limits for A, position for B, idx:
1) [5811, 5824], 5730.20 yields 5.004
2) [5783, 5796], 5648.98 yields 4.981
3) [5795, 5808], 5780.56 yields 4.984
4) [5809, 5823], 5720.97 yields 5.031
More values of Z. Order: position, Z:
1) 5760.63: 0.0115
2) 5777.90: 0.0114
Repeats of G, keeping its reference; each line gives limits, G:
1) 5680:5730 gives -1.35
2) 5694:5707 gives 0.00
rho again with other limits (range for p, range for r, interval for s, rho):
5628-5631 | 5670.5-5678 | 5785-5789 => 325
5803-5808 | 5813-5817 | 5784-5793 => 502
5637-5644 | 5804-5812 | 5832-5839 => 1138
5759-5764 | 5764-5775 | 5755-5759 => 551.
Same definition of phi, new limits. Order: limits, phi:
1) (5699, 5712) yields 5703.87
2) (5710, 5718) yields 5714.39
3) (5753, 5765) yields 5755.33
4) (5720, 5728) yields 5720.97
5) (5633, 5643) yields 5637.28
